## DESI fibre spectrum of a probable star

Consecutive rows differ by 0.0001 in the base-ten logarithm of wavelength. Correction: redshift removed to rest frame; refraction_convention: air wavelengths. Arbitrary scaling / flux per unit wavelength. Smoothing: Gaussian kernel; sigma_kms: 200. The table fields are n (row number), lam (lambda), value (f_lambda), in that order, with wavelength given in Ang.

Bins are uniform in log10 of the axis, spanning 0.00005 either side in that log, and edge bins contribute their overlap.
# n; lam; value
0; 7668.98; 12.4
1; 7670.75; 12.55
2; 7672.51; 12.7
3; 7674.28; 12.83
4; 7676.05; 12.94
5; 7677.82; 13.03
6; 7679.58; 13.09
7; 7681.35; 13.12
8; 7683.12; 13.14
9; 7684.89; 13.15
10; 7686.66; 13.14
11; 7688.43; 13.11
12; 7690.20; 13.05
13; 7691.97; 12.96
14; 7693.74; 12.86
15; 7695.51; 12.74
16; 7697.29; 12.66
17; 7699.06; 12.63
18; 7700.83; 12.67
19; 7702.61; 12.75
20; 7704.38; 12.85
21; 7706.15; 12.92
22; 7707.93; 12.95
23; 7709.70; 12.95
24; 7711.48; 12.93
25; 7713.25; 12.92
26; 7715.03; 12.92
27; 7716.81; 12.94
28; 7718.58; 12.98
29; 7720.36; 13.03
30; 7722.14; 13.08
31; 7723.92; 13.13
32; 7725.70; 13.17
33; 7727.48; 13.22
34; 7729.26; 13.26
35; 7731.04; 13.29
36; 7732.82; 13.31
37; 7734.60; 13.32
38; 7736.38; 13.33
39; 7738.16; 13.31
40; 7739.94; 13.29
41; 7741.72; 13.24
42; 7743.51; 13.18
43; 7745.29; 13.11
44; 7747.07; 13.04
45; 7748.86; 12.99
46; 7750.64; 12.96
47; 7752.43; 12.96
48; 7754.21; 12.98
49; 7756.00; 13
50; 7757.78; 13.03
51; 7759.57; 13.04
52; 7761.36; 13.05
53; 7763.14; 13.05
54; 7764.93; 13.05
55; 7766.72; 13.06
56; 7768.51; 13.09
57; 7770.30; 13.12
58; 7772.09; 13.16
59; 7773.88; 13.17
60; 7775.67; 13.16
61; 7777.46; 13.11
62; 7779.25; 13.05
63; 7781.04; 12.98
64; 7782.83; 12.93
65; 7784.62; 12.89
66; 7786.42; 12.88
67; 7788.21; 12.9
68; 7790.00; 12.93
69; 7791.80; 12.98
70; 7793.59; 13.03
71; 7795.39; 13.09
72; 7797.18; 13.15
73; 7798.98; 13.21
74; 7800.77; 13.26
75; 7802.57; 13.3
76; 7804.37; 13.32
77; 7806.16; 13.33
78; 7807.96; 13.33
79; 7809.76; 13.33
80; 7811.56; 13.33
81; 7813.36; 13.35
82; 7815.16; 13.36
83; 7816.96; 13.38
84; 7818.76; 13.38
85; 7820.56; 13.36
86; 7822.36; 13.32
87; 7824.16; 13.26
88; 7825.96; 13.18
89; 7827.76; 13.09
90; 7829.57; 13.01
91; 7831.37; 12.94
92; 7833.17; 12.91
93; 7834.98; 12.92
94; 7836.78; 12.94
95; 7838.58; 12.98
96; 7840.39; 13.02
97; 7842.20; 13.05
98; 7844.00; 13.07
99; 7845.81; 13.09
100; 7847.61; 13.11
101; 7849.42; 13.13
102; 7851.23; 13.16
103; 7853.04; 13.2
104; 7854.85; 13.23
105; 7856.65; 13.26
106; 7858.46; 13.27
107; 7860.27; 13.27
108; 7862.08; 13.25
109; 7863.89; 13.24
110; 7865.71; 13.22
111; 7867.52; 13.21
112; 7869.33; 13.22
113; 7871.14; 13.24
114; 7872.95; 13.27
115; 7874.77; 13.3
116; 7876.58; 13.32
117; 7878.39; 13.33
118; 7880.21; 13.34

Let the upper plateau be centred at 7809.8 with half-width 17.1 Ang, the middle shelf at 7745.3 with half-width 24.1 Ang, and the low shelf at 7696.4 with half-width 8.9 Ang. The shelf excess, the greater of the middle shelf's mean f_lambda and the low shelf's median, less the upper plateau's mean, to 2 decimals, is -0.15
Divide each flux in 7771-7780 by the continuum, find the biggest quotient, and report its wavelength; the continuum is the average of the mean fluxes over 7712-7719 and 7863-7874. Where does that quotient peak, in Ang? 7773.88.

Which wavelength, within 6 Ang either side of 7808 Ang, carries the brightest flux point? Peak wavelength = 7813.36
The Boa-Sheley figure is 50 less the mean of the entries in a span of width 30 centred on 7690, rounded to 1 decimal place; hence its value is 37.1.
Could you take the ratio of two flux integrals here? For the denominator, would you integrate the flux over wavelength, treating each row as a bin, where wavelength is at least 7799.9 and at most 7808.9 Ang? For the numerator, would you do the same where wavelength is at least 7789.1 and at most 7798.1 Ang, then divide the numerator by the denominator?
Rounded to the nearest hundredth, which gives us 0.98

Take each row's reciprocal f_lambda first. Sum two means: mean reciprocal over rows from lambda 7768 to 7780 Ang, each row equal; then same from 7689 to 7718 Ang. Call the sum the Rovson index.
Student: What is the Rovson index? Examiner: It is 0.154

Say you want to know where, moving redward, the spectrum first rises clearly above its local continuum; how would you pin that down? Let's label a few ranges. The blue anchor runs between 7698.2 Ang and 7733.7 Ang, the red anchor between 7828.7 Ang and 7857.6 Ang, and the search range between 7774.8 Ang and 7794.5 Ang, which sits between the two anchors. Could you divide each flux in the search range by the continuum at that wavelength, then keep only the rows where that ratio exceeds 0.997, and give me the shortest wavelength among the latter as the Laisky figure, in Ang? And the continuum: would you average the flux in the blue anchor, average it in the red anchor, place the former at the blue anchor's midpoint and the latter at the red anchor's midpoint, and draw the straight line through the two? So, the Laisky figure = 7775.67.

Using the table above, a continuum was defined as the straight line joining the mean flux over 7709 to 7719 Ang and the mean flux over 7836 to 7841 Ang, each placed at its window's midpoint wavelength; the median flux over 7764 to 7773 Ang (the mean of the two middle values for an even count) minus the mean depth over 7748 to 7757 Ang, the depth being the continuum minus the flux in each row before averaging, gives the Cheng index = 13.12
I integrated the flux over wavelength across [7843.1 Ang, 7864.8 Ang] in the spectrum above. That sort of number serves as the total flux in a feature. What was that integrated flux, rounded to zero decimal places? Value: 286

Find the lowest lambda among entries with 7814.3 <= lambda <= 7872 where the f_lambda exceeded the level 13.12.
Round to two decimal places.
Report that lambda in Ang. 7815.16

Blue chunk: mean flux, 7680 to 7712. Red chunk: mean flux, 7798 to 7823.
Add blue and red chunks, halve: 13.1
